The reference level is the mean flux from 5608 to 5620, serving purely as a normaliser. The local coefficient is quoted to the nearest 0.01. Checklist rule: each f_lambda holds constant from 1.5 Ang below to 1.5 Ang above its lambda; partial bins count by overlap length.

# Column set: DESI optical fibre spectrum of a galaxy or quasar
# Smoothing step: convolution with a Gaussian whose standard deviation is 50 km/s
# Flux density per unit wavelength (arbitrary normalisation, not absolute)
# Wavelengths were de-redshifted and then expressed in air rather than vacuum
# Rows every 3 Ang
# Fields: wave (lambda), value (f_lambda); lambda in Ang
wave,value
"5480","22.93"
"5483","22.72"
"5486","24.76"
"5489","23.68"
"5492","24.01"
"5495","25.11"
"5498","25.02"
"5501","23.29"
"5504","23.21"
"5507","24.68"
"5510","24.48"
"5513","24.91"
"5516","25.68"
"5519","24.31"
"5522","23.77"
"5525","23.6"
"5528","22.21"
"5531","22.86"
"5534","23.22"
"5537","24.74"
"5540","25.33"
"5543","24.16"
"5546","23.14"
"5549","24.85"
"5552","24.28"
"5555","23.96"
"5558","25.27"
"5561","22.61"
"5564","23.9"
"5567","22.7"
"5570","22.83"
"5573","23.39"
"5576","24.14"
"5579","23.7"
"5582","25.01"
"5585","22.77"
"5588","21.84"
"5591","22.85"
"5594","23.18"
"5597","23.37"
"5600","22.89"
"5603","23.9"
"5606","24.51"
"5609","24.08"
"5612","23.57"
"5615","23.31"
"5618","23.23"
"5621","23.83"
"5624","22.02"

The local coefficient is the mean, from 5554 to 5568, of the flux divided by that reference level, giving 1.01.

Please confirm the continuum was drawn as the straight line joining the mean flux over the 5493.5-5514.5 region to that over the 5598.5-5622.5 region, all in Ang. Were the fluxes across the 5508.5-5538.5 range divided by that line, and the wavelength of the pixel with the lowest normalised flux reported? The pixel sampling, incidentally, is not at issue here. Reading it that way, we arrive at 5528 Ang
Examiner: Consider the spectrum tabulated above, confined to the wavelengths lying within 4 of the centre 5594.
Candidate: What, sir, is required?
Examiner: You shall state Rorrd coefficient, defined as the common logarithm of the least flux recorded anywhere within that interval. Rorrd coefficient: 1.36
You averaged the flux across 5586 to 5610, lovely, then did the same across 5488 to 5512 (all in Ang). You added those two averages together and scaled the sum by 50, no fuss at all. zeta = 2376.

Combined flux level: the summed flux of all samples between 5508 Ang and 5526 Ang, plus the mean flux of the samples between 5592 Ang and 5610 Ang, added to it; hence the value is 170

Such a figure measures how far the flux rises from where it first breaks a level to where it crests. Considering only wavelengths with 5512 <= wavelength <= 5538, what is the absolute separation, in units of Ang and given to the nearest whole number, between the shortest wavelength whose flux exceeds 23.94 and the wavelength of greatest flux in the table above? 3 Ang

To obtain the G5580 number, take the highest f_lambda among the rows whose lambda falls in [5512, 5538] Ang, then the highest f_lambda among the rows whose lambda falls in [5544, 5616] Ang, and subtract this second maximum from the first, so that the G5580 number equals 0.41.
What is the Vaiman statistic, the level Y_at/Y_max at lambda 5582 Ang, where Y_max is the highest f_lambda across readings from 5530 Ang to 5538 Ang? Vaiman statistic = 1.01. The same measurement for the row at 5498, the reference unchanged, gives 1.01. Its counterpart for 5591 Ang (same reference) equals 0.92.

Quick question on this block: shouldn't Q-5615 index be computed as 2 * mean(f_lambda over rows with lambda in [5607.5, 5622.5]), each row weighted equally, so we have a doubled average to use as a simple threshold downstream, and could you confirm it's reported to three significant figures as 47.2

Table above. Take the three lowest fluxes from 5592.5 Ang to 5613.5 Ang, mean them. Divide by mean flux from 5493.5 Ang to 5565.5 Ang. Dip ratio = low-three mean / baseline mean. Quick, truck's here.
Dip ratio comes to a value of 0.960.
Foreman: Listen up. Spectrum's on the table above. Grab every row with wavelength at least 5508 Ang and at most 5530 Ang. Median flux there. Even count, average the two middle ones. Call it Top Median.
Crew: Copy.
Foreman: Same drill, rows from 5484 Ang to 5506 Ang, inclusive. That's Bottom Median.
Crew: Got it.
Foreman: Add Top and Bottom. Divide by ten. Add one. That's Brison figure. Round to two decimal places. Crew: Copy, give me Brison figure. 5.83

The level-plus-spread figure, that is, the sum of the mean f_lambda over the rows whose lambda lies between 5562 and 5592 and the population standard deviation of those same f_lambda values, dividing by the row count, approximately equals 24.2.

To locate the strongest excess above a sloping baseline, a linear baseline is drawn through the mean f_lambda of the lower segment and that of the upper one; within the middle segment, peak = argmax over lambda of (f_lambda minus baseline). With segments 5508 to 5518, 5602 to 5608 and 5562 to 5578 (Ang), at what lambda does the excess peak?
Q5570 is 5576 Ang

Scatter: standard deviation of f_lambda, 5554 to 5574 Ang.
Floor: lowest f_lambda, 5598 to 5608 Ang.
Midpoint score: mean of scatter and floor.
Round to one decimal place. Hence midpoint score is 11.9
